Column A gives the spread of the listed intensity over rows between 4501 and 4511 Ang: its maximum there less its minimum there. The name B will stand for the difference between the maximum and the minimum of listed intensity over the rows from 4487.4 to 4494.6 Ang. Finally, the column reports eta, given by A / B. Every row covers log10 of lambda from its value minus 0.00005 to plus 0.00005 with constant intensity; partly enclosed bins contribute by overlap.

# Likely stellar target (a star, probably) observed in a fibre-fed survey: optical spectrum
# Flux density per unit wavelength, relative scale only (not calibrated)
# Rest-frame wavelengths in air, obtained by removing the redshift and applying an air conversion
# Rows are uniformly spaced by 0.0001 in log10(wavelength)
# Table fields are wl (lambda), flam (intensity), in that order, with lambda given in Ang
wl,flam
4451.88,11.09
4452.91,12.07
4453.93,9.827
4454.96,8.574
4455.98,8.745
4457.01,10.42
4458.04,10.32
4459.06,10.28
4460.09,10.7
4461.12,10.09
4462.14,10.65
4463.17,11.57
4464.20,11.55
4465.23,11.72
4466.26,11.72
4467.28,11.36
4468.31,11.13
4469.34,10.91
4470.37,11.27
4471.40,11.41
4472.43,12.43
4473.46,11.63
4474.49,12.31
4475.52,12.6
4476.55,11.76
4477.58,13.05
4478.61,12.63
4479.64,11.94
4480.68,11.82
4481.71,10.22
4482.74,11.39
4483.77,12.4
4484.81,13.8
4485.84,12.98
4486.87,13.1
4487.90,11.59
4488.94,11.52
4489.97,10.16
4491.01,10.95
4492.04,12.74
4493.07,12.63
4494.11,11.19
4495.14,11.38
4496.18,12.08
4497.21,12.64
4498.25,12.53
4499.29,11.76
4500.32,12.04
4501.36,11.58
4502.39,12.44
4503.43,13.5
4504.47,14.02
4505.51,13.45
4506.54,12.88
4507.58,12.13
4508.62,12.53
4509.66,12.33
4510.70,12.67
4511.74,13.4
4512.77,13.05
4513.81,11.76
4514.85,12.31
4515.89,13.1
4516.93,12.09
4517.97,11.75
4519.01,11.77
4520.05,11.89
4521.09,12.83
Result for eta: 0.95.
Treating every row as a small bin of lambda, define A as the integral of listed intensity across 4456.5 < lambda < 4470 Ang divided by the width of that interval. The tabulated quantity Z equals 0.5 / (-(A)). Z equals -0.0456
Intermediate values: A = 11.0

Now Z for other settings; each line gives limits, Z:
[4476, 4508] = -0.0410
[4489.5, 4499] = -0.0423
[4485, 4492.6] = -0.0418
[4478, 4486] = -0.0413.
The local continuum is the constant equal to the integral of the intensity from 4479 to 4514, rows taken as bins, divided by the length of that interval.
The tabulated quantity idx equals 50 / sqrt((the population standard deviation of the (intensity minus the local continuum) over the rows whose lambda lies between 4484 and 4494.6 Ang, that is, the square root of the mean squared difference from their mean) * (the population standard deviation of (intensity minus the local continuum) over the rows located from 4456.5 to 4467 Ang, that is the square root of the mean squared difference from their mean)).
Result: 61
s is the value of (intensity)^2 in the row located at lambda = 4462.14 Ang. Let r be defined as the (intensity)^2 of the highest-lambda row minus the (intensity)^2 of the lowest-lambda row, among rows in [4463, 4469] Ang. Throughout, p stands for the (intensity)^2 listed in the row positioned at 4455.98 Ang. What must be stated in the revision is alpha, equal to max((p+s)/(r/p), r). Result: -10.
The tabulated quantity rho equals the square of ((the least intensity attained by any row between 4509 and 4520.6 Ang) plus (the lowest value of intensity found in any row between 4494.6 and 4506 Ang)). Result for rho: 535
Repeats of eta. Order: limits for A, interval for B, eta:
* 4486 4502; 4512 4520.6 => 2.18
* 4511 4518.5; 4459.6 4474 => 0.71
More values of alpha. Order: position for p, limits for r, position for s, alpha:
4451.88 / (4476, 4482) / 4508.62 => -34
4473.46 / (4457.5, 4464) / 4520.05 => 1367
